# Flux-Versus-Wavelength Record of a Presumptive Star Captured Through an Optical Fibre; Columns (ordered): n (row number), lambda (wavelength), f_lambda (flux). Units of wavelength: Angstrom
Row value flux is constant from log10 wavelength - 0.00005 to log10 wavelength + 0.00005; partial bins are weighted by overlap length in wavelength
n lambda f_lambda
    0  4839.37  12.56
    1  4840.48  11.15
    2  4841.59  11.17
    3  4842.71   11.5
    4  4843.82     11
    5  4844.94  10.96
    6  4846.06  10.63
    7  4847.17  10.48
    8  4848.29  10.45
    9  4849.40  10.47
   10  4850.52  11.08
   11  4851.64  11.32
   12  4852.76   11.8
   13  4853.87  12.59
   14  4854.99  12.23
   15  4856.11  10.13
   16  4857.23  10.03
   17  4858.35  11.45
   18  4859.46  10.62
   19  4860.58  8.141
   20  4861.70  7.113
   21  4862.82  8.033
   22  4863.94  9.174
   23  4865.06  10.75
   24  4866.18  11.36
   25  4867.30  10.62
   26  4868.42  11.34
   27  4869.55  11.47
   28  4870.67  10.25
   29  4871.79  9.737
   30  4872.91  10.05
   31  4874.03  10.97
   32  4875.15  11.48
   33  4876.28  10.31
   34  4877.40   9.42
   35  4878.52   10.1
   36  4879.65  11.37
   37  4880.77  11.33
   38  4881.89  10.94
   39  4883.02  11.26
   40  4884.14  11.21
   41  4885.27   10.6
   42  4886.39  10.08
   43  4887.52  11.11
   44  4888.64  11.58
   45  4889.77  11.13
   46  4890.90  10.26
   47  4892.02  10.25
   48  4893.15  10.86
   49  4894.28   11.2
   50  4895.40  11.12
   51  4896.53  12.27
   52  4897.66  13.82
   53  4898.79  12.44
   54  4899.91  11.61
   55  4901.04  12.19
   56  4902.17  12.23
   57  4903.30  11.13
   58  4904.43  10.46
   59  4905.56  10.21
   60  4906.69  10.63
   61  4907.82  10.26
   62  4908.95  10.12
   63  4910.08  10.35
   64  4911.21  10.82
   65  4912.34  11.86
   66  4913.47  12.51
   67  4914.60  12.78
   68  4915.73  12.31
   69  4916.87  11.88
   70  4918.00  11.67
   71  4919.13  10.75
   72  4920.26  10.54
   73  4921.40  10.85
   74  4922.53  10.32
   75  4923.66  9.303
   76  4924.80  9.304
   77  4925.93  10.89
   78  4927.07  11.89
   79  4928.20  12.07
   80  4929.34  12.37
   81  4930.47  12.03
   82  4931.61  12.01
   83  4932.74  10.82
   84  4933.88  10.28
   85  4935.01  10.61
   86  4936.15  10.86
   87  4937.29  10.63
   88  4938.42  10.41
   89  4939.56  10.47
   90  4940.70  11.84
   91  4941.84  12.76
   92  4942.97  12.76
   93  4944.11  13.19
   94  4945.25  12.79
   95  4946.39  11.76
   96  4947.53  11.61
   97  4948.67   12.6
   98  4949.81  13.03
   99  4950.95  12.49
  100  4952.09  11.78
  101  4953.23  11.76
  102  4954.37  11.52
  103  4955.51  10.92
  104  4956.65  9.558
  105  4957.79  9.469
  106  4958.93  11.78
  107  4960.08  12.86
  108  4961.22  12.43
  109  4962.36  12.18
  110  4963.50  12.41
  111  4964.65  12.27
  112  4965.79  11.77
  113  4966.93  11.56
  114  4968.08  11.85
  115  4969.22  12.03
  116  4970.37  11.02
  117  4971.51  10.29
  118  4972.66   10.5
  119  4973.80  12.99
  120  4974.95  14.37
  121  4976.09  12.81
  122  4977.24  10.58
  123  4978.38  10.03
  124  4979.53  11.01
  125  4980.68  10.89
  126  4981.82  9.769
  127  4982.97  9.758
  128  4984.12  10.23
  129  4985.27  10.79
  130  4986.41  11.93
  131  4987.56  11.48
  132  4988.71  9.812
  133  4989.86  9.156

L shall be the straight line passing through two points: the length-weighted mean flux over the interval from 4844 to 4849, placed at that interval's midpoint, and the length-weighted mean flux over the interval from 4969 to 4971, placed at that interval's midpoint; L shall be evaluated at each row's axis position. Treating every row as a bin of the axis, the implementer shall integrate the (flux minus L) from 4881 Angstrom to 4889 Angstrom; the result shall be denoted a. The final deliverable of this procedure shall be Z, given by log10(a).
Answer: -0.17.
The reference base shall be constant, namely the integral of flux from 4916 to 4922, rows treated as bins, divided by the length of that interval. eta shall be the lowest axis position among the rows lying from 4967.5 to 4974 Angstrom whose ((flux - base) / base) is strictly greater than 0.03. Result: 4968.08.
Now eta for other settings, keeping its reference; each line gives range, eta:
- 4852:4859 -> 4852.76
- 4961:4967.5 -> 4961.22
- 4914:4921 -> 4914.60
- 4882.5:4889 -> 4888.64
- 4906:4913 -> 4912.34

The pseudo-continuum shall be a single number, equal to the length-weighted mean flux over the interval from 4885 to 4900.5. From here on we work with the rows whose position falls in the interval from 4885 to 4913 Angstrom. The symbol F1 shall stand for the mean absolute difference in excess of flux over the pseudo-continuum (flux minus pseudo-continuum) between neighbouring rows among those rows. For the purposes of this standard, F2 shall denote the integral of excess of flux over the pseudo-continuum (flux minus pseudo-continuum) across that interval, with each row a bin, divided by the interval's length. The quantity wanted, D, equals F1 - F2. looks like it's 0.8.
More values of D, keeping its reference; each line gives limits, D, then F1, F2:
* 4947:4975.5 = 0.2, 0.68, 0.5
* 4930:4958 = 0.3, 0.51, 0.2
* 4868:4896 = 1.1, 0.56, -0.6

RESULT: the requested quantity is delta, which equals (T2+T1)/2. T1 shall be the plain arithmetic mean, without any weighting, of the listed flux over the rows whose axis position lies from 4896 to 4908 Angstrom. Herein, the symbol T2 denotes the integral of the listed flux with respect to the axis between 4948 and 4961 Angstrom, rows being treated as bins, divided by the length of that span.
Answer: 11.6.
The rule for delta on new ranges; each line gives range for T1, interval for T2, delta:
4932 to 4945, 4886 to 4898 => 11.3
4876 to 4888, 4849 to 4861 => 10.8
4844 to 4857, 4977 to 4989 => 10.8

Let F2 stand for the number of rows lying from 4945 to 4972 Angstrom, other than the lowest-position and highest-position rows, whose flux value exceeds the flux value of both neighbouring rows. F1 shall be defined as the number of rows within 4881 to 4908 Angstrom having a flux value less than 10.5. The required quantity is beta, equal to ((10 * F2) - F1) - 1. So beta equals 33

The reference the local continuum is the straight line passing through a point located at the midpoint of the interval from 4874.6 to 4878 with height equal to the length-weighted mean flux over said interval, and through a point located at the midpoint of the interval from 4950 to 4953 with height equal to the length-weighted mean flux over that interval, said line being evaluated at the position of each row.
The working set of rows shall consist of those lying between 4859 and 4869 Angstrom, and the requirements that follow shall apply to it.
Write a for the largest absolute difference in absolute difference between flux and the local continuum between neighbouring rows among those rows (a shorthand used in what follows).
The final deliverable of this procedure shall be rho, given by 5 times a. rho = 6.19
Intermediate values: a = 1.24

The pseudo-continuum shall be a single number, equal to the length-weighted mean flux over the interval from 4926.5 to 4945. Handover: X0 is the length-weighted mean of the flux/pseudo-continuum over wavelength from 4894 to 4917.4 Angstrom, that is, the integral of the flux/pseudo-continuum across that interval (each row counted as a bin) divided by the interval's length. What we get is 1.00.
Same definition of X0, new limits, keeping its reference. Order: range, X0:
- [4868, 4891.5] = 0.93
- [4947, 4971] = 1.01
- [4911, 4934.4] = 0.98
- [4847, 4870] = 0.91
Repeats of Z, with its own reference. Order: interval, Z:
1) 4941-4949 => 0.99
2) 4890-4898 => 0.48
